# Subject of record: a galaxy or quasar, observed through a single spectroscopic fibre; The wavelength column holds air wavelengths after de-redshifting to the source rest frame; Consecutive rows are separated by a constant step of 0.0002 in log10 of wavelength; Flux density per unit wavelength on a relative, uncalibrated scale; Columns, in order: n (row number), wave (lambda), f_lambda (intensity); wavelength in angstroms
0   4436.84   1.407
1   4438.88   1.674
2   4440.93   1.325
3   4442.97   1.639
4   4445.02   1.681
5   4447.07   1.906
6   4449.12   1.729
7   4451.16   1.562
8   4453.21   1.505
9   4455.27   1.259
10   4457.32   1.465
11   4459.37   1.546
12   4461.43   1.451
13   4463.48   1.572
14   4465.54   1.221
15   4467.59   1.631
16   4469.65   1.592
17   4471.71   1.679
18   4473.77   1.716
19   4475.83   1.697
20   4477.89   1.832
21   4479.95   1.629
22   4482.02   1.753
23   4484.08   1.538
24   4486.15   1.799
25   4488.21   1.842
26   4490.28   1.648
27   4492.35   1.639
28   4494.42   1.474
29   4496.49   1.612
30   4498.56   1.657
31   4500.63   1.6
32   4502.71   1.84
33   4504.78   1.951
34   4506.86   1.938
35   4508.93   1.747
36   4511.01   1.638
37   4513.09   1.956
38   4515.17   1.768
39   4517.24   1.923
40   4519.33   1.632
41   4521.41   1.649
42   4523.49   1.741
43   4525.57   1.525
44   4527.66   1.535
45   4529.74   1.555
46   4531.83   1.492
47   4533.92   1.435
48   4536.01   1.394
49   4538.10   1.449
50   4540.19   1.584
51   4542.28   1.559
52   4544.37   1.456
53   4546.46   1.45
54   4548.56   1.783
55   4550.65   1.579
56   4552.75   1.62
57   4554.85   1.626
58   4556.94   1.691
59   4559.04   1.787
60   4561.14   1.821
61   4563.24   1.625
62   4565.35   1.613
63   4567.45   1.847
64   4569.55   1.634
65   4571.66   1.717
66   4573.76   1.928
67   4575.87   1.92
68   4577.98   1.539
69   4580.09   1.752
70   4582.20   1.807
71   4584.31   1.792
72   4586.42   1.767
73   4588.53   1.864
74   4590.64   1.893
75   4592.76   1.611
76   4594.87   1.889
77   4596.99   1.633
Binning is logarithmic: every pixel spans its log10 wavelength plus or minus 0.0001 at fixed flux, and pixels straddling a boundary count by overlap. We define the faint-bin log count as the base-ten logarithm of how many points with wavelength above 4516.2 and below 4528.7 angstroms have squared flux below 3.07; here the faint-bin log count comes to 0.70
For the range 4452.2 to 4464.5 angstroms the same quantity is 0.78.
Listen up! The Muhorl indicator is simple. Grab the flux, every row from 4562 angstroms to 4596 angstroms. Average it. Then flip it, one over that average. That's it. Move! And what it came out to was 0.57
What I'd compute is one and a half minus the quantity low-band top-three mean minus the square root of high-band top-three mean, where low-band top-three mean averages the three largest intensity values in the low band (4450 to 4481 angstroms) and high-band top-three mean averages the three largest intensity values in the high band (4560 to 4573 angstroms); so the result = 1.09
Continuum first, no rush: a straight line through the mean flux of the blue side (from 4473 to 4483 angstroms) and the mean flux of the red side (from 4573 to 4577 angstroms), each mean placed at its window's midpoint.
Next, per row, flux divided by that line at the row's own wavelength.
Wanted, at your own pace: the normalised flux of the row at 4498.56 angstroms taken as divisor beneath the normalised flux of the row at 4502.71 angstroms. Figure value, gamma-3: 1.11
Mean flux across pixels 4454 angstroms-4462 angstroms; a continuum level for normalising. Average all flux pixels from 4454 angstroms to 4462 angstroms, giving 1.43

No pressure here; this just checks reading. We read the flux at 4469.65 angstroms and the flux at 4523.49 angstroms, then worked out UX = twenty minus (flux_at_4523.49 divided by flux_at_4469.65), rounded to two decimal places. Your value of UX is 18.91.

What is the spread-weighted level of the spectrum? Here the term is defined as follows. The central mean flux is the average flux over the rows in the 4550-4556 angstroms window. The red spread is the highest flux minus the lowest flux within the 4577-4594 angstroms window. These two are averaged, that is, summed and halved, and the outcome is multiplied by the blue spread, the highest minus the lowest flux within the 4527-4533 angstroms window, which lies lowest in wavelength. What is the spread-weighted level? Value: 0.06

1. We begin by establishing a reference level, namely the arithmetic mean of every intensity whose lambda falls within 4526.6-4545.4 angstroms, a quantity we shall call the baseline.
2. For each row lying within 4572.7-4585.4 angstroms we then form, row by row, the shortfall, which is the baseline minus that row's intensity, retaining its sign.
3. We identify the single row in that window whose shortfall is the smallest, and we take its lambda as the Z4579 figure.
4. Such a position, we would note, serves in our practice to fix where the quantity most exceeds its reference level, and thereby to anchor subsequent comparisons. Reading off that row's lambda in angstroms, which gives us 4573.76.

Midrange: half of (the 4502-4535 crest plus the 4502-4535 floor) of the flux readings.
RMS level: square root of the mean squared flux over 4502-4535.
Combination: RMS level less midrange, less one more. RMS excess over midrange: -0.979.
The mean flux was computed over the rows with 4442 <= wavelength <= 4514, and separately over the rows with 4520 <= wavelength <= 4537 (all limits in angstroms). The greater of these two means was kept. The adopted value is 1.66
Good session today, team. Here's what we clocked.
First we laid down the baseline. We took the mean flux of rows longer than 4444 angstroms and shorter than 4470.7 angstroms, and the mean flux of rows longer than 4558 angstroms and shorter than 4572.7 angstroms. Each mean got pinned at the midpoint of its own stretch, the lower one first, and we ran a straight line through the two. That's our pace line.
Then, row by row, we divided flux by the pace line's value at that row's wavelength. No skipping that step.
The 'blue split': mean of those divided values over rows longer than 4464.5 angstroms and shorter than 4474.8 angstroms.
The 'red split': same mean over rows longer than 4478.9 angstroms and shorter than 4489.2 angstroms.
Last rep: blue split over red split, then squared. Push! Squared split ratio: 0.86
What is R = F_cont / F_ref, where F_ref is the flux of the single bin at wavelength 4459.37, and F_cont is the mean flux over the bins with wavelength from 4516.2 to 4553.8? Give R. 1.02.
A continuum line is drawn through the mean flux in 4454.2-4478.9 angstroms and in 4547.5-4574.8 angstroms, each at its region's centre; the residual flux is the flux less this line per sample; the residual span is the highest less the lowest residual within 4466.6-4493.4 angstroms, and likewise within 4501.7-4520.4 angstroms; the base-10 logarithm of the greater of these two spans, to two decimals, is -0.46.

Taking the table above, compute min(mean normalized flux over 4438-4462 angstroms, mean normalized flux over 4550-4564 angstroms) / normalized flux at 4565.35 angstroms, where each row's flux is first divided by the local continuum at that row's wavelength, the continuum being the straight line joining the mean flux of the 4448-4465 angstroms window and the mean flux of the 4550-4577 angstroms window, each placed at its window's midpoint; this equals 1.05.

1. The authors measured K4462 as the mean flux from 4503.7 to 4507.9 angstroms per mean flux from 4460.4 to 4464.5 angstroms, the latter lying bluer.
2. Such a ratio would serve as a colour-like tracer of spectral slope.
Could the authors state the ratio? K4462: 1.29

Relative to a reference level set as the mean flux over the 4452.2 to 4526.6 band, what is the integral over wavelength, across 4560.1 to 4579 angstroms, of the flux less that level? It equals 2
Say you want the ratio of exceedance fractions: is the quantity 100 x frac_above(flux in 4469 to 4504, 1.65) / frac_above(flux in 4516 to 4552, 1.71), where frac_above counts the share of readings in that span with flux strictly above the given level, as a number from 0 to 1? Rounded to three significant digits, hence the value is 300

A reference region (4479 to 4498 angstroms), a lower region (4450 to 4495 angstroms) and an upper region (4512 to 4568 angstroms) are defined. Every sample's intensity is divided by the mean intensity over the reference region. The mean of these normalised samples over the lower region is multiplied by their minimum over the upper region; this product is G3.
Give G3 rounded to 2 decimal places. 0.81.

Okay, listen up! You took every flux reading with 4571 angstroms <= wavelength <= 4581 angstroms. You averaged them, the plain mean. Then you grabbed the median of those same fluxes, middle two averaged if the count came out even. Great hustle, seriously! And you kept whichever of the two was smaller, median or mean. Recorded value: 1.75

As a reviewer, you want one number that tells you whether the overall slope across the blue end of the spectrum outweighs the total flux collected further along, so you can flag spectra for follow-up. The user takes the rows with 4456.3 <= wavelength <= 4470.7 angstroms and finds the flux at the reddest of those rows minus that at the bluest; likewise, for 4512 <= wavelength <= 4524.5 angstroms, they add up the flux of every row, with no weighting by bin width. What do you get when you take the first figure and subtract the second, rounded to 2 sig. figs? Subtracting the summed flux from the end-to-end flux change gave -11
